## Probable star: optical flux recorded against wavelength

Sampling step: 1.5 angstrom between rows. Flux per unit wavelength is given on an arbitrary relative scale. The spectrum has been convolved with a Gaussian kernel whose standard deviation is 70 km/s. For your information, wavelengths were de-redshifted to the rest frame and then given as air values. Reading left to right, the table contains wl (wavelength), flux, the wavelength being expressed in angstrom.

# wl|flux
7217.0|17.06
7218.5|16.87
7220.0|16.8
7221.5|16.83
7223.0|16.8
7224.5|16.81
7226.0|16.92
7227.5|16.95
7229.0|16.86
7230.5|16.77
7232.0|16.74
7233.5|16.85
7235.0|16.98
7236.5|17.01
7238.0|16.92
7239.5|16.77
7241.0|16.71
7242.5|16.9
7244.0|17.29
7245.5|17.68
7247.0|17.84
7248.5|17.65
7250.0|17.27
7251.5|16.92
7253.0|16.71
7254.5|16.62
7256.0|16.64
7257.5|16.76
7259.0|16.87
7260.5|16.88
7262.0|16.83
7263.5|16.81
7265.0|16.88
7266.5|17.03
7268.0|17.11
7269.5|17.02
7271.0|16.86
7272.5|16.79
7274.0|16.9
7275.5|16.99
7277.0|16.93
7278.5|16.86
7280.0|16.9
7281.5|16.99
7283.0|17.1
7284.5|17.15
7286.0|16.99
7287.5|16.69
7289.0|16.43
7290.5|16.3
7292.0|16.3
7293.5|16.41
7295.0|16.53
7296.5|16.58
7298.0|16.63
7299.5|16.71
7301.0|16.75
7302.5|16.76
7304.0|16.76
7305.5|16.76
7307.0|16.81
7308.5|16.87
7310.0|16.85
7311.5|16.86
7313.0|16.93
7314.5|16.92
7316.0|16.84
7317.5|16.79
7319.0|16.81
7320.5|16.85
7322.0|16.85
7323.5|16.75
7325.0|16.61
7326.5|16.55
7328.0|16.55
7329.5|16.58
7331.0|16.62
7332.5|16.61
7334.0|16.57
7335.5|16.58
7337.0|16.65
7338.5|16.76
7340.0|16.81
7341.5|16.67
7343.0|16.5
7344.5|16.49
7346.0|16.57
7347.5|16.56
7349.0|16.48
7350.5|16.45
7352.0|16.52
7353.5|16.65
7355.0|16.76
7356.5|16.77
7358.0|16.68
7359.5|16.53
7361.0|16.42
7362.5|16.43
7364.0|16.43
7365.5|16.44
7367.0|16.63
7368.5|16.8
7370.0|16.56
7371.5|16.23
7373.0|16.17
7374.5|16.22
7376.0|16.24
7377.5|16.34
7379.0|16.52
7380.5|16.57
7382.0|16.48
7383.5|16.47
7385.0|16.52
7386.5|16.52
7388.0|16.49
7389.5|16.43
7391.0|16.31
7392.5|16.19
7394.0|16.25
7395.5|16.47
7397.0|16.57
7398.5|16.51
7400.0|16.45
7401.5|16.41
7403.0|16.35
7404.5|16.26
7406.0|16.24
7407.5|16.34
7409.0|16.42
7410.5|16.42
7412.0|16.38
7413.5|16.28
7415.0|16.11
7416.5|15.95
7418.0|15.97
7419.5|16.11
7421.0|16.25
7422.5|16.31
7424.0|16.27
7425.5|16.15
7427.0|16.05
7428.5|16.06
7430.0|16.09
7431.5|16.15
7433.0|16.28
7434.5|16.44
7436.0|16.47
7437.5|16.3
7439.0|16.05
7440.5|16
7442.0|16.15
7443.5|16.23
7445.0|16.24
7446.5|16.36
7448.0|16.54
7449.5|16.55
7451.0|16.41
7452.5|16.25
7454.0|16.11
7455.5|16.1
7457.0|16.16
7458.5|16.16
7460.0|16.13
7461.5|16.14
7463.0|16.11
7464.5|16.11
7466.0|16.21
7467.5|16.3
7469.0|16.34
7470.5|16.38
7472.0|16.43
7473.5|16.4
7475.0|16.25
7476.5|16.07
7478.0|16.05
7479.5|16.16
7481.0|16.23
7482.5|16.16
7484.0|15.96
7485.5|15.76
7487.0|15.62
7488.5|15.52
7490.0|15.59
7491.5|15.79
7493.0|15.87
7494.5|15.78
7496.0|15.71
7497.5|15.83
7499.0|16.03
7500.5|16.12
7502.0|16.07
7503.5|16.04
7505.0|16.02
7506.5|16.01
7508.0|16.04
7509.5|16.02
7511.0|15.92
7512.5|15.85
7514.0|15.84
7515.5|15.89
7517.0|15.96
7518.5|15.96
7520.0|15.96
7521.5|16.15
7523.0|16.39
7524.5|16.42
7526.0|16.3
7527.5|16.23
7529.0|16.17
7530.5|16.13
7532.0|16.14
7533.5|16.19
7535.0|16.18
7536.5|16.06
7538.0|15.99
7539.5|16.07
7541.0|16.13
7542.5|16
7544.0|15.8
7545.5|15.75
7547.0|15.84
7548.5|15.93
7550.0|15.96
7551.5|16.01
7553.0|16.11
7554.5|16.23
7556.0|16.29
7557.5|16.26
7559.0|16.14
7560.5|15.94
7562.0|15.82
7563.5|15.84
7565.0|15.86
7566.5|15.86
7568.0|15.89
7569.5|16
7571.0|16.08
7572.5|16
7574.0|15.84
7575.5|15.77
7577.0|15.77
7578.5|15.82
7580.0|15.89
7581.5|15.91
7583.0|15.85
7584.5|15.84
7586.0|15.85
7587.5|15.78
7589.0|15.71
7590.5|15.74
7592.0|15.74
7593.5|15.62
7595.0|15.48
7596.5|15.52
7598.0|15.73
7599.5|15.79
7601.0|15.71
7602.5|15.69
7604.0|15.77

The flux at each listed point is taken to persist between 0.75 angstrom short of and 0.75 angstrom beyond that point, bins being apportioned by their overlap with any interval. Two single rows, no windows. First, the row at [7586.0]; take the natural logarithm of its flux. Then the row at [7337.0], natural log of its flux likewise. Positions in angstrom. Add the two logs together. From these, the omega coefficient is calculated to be 5.58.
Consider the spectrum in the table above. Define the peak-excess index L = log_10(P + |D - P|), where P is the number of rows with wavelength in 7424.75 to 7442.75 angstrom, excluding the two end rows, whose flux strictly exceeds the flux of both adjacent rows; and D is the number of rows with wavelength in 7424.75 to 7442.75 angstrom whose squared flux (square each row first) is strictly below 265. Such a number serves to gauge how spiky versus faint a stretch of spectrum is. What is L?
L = 0.90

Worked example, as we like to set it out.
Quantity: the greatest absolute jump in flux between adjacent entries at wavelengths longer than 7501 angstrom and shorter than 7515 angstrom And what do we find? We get 0.100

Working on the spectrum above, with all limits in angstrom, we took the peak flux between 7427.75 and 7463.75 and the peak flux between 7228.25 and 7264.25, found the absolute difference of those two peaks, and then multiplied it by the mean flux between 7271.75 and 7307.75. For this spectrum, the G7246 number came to 22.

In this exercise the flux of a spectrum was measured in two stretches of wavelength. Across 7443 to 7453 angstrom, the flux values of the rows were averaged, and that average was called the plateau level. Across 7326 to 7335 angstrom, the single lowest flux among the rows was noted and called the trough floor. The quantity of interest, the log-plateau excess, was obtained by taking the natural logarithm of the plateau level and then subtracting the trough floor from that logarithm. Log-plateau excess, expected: -13.8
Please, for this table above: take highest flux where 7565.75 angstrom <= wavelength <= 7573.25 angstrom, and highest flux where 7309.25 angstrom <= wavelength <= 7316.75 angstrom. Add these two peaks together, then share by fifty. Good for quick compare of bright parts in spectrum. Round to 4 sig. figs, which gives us 0.6602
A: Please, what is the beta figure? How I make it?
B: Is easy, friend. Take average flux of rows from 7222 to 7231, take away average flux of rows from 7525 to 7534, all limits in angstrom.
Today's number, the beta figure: 0.7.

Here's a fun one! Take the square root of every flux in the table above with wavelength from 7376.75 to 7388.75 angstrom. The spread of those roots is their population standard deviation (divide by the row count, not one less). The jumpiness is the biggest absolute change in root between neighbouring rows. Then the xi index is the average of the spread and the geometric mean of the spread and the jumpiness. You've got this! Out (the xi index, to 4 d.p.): 0.0105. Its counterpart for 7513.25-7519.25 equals 0.0069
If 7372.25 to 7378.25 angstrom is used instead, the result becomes 0.0087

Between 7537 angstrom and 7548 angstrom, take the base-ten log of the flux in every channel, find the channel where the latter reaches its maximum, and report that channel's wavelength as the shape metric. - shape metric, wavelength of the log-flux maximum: 7541.0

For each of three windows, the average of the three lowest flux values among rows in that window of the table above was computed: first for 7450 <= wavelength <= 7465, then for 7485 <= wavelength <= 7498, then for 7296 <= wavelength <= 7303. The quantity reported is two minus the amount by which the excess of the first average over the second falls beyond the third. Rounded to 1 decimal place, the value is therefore 18.1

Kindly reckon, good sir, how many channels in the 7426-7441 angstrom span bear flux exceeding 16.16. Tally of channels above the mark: 4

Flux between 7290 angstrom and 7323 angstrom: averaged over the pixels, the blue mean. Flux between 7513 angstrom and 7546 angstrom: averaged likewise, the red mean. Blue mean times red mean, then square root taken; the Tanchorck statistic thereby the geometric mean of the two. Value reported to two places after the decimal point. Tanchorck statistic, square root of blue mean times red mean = 16.40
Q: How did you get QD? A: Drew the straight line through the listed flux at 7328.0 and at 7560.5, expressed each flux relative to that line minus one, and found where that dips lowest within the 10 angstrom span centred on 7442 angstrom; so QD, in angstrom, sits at 7440.5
